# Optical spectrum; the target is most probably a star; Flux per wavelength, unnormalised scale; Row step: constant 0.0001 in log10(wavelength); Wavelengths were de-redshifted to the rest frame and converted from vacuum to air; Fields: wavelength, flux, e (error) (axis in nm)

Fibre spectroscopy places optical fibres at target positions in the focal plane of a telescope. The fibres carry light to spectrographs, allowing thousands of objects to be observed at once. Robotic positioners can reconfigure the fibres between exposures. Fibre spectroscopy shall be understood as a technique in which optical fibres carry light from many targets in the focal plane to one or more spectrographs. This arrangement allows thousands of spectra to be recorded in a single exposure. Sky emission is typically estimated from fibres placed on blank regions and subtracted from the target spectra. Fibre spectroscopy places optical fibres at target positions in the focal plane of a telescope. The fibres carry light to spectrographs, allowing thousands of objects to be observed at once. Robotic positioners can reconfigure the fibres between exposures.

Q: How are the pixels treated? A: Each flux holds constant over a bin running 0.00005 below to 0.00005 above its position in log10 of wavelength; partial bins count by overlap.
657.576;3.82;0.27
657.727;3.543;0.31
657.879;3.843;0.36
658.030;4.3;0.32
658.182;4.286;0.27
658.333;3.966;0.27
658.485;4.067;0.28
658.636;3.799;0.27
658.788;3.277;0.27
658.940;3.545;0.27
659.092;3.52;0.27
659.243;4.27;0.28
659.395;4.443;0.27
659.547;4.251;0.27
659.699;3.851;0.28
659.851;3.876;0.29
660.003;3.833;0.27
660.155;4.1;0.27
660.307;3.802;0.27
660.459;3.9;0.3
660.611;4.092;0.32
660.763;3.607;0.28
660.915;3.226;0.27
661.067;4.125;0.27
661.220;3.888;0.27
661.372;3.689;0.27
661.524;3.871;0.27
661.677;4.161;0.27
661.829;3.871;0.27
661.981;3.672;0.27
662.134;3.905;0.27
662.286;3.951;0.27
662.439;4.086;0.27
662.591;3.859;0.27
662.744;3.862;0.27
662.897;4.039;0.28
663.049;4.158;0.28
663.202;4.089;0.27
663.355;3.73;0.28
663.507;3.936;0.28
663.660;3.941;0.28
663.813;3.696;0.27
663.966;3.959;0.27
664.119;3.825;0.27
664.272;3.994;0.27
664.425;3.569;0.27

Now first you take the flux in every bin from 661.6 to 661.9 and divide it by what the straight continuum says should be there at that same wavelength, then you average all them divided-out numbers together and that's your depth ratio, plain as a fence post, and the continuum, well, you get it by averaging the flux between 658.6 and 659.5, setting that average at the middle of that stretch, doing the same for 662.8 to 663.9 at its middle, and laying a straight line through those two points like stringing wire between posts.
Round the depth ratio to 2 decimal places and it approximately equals 1.03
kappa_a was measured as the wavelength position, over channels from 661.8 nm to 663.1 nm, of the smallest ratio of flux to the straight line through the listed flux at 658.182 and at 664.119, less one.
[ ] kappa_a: 661.981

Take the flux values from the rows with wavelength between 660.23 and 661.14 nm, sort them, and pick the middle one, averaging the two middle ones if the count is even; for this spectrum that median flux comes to 3.85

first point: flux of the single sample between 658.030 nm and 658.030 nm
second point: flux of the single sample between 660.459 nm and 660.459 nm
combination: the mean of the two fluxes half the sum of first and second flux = 4.10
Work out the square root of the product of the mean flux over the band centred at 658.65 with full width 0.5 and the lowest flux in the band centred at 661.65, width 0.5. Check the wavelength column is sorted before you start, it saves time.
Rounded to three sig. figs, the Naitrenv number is 3.79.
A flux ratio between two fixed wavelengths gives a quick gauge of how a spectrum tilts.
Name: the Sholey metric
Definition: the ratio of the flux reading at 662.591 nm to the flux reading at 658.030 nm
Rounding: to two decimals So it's 0.90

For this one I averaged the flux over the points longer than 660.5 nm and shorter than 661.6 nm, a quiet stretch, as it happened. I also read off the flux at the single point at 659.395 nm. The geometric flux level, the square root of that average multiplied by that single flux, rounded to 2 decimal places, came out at 4.10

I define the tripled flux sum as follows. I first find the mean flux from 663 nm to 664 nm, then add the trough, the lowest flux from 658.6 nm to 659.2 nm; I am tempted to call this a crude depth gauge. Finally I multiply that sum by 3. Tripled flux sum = 21.6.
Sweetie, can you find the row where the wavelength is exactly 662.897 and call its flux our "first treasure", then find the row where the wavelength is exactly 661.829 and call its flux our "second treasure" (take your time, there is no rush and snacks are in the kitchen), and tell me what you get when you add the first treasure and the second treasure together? 7.91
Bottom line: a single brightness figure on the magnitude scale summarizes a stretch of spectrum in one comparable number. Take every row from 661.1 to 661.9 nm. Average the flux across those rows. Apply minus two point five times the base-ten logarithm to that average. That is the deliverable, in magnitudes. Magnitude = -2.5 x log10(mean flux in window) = -1.48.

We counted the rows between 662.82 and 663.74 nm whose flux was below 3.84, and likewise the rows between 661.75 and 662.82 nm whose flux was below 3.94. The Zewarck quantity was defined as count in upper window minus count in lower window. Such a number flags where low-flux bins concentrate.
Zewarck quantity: -4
